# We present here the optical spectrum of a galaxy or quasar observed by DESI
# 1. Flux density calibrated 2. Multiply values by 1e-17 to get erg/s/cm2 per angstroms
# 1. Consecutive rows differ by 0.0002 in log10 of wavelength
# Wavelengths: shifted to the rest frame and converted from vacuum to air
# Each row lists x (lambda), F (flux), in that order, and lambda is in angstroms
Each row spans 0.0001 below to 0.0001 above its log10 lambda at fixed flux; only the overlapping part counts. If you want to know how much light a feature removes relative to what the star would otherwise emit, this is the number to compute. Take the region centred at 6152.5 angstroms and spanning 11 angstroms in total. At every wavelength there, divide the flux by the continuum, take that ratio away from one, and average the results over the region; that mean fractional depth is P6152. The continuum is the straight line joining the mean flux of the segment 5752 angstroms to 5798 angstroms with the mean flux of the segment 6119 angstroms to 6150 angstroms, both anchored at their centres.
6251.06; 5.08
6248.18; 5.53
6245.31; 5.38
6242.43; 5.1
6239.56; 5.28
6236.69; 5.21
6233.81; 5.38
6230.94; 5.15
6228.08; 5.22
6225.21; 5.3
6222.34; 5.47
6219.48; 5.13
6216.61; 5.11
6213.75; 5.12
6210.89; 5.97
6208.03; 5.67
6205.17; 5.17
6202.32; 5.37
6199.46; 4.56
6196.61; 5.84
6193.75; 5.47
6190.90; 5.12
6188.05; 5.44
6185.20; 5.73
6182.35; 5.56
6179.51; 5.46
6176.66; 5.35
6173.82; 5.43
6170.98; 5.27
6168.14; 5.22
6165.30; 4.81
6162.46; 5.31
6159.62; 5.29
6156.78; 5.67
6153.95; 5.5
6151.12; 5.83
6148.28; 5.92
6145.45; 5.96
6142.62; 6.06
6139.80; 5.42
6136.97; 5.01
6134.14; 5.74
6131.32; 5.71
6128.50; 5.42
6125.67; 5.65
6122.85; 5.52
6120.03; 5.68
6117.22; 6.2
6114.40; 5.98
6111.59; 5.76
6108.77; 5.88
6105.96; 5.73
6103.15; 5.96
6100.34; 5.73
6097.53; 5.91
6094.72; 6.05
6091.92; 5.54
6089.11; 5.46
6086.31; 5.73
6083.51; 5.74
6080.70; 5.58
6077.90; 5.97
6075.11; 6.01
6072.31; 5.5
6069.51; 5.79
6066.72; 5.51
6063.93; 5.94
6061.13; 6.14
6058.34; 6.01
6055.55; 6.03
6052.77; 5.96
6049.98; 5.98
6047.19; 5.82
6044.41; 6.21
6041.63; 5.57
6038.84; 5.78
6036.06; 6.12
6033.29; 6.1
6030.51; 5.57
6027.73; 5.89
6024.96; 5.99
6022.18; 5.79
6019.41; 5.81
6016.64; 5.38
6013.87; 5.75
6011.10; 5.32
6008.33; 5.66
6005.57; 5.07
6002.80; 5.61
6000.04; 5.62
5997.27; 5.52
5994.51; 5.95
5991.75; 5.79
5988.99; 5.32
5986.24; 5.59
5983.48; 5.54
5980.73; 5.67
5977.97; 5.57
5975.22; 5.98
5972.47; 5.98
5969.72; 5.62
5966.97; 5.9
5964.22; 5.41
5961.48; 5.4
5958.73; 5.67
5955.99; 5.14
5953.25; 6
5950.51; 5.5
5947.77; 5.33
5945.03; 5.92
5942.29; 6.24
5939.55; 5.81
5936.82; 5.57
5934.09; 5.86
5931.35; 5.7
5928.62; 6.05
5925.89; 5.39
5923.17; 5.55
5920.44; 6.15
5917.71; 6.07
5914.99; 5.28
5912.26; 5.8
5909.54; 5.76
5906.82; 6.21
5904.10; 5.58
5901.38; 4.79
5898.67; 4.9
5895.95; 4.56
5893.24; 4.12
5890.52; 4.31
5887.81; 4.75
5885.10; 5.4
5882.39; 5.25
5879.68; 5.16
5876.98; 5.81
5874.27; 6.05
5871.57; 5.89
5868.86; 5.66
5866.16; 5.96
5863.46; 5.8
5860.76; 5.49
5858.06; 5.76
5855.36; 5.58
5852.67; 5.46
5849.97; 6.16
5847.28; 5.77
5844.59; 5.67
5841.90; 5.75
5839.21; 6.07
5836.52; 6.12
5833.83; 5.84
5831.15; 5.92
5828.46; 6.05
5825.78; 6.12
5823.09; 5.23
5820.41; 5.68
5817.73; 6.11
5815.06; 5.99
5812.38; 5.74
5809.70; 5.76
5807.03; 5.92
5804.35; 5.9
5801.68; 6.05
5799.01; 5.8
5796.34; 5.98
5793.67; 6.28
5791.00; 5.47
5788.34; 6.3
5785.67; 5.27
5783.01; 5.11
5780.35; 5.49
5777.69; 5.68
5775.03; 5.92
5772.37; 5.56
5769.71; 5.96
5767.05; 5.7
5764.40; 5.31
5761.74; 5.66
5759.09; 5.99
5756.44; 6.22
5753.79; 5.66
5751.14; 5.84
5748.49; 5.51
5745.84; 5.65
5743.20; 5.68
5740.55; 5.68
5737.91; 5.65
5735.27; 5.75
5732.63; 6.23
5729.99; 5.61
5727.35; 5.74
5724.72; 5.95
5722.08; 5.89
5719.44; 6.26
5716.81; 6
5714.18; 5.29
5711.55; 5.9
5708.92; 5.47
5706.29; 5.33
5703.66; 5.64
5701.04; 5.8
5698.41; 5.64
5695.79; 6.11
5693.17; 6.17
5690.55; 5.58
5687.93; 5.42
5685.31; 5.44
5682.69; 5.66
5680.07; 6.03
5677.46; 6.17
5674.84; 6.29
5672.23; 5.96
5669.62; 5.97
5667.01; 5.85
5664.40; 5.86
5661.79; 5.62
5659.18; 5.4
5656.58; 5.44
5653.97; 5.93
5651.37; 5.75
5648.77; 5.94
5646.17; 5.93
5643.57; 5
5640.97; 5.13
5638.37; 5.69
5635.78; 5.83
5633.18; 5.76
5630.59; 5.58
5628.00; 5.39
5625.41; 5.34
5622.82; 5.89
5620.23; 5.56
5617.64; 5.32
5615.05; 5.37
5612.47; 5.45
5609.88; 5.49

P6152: -0.016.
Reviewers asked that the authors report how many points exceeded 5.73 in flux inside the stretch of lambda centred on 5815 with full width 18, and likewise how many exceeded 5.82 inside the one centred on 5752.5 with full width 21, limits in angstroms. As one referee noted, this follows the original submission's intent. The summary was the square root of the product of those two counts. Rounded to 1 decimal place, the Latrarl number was 3.9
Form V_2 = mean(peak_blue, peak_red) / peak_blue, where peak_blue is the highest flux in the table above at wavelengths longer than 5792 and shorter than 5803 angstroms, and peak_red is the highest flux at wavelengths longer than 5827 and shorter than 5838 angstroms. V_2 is 0.99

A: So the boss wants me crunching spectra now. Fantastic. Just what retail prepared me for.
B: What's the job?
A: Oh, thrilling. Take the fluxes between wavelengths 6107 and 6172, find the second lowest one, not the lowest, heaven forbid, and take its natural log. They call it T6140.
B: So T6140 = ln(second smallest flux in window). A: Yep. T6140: 1.61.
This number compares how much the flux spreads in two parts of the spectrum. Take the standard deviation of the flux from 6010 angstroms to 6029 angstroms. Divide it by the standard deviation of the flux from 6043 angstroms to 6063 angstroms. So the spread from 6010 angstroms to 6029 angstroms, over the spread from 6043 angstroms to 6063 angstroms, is 2.0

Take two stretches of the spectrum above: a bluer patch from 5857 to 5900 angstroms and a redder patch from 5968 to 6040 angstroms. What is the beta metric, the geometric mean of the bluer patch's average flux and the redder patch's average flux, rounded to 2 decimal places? 5.49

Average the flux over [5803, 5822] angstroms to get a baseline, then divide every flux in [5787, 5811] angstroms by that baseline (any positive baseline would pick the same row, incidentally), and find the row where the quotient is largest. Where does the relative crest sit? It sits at 5788.34 angstroms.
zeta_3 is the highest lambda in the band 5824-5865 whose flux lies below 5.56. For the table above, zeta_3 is 5860.76 angstroms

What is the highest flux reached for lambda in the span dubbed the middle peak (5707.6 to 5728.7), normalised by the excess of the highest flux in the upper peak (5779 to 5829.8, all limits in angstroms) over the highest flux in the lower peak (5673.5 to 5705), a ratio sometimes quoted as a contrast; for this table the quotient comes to 626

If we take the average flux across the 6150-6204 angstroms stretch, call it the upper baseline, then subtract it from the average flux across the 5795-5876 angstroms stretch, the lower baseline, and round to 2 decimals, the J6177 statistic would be 0.46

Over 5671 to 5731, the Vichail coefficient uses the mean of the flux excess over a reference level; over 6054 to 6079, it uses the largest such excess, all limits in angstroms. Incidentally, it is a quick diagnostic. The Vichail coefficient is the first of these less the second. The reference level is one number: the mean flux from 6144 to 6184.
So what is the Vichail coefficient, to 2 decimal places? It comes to -0.34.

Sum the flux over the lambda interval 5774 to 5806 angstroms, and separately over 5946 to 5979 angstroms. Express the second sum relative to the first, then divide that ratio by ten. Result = 0.097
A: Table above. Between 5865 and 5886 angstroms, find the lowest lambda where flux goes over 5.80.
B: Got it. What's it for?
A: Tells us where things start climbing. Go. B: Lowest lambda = 5866.16 angstroms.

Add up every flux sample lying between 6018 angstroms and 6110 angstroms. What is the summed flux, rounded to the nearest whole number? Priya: 193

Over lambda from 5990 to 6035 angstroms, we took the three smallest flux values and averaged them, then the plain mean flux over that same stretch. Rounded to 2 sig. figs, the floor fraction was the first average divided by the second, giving 0.93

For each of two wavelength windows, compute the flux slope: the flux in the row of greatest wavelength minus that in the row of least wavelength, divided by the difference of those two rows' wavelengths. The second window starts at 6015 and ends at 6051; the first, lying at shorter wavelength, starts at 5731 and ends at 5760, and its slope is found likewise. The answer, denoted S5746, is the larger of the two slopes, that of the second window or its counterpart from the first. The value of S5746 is 0.018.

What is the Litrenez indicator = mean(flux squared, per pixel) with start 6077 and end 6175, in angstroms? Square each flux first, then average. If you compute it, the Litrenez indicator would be 32.0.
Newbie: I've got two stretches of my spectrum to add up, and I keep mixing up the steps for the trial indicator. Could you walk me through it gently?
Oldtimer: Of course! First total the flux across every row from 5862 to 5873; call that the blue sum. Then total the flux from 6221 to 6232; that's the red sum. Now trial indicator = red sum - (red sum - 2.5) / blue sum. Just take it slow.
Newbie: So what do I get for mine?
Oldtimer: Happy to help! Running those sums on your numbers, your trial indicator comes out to 20.3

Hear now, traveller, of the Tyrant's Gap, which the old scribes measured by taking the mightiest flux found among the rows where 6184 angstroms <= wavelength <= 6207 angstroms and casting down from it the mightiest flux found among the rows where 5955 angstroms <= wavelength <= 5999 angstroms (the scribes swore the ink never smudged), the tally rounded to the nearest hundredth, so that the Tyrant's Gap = -0.14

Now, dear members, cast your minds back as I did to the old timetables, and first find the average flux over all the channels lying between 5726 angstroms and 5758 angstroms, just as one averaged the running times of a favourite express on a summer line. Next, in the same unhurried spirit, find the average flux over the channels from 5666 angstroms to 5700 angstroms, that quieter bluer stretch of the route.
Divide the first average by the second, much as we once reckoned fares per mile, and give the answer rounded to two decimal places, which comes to 0.98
